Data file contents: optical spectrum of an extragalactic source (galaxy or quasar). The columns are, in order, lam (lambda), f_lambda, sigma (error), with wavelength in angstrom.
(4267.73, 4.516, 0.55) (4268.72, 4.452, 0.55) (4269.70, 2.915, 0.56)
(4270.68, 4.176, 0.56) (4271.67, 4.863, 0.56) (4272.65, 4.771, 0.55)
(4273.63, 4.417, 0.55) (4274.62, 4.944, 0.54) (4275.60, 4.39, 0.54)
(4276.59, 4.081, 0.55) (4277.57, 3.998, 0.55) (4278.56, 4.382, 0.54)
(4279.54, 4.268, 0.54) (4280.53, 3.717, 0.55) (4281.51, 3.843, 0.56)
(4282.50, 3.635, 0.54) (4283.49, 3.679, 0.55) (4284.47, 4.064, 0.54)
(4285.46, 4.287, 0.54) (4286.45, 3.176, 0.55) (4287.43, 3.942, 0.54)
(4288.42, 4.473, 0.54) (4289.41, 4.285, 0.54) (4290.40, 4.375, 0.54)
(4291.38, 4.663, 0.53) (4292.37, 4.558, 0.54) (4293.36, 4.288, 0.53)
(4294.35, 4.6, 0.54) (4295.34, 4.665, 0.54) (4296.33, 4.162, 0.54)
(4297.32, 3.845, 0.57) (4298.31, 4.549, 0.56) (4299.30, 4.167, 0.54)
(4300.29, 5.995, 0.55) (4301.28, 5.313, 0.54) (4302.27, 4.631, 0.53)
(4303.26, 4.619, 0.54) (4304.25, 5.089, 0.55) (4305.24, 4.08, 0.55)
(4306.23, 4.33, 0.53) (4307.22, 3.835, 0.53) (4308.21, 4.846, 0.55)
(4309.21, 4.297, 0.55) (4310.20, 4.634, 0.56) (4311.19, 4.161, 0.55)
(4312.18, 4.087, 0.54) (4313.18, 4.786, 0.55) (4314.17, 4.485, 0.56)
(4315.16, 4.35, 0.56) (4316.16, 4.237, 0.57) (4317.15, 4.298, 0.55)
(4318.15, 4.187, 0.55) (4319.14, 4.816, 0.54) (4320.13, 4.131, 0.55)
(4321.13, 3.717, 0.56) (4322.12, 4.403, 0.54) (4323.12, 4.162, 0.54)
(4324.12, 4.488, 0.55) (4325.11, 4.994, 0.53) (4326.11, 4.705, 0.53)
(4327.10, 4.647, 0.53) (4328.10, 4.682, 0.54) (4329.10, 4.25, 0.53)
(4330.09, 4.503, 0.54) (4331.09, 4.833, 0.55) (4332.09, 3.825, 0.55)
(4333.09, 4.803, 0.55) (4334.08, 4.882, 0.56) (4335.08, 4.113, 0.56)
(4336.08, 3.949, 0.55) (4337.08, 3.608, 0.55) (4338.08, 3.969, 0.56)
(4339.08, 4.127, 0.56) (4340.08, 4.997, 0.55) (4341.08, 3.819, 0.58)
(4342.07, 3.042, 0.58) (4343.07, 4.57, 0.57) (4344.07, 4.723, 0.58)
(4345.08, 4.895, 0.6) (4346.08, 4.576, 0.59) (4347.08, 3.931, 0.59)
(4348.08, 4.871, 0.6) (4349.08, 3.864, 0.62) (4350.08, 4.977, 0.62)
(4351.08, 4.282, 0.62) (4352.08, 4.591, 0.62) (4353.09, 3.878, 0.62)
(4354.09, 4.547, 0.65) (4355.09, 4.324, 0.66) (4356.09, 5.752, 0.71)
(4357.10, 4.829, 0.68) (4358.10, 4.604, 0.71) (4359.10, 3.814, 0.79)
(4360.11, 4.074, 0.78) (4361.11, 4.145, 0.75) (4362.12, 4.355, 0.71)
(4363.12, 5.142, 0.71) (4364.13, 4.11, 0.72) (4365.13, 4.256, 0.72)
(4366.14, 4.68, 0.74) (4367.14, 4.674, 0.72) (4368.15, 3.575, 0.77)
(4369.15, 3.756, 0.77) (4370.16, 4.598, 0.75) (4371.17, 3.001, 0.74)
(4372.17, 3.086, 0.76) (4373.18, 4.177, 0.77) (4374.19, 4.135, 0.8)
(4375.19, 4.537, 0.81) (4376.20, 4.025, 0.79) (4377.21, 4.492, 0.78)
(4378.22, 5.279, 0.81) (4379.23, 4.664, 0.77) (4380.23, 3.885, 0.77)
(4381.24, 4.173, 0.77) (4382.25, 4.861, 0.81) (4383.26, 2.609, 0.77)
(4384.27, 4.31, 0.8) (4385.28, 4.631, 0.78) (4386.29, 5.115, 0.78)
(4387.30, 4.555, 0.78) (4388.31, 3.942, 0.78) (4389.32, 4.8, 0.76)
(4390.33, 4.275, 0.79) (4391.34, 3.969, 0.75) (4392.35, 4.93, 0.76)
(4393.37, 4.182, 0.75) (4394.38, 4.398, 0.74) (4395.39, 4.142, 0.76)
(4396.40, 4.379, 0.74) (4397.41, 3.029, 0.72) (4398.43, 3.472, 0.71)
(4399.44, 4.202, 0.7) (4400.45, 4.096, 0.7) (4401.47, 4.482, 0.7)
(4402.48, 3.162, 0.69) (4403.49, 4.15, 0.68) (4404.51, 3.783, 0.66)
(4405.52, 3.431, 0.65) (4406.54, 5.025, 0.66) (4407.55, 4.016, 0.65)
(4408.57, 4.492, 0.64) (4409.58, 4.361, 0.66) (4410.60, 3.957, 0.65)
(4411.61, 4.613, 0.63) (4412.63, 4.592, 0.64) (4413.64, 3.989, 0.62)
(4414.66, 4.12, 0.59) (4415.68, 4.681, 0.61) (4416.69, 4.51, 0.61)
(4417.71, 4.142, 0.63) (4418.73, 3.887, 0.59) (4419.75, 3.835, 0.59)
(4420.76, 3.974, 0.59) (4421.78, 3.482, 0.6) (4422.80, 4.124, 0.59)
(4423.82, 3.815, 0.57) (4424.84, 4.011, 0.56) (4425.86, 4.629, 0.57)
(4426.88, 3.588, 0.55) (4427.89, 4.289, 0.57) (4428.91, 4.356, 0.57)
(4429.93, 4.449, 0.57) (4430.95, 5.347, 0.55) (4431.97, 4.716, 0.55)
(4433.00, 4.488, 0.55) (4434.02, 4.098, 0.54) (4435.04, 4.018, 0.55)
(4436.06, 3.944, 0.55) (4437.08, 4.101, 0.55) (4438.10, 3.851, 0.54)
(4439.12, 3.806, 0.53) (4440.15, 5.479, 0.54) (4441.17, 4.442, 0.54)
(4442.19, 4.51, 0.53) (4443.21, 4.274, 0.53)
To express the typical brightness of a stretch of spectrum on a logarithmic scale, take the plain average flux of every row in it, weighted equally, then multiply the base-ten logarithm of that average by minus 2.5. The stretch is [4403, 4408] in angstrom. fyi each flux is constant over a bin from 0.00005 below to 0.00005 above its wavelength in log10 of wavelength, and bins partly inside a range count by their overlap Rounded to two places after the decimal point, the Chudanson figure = -1.53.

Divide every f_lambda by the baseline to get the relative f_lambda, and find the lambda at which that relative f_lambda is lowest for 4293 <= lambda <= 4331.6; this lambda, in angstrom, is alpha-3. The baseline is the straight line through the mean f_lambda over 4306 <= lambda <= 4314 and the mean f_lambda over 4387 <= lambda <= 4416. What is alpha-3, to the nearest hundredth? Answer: 4321.13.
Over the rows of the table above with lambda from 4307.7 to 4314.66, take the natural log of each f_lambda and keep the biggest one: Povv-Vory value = 1.58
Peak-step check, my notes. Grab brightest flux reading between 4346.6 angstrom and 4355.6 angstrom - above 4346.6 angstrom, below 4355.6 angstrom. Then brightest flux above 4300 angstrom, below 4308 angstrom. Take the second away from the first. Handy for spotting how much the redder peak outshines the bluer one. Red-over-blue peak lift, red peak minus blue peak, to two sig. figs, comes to -1.0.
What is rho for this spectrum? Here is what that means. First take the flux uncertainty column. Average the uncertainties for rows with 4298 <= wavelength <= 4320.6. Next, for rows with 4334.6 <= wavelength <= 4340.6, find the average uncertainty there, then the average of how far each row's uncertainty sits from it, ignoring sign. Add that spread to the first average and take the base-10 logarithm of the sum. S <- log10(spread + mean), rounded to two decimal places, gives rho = -0.26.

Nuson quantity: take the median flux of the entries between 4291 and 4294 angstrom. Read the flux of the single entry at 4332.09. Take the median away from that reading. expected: -0.7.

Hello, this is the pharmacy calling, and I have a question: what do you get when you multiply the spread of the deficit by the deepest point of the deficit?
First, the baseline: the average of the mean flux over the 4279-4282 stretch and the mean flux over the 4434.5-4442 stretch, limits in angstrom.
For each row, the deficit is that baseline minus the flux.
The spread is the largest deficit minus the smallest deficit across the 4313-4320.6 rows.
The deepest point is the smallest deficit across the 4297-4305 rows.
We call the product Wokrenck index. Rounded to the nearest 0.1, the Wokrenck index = -1.3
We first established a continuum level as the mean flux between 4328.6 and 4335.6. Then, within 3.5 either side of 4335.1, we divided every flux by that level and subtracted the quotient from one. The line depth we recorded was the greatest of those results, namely 0.19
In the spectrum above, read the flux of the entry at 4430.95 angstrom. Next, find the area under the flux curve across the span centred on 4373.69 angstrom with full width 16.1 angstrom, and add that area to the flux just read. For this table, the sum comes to 73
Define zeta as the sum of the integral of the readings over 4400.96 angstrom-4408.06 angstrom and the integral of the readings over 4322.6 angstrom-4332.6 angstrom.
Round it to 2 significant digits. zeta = 73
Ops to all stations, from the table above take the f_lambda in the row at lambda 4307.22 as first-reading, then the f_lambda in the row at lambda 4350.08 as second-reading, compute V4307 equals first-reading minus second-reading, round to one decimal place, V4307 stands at -1.1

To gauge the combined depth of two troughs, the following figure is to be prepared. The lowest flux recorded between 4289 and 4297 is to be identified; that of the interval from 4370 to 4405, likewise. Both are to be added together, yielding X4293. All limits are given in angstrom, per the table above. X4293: 6.77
